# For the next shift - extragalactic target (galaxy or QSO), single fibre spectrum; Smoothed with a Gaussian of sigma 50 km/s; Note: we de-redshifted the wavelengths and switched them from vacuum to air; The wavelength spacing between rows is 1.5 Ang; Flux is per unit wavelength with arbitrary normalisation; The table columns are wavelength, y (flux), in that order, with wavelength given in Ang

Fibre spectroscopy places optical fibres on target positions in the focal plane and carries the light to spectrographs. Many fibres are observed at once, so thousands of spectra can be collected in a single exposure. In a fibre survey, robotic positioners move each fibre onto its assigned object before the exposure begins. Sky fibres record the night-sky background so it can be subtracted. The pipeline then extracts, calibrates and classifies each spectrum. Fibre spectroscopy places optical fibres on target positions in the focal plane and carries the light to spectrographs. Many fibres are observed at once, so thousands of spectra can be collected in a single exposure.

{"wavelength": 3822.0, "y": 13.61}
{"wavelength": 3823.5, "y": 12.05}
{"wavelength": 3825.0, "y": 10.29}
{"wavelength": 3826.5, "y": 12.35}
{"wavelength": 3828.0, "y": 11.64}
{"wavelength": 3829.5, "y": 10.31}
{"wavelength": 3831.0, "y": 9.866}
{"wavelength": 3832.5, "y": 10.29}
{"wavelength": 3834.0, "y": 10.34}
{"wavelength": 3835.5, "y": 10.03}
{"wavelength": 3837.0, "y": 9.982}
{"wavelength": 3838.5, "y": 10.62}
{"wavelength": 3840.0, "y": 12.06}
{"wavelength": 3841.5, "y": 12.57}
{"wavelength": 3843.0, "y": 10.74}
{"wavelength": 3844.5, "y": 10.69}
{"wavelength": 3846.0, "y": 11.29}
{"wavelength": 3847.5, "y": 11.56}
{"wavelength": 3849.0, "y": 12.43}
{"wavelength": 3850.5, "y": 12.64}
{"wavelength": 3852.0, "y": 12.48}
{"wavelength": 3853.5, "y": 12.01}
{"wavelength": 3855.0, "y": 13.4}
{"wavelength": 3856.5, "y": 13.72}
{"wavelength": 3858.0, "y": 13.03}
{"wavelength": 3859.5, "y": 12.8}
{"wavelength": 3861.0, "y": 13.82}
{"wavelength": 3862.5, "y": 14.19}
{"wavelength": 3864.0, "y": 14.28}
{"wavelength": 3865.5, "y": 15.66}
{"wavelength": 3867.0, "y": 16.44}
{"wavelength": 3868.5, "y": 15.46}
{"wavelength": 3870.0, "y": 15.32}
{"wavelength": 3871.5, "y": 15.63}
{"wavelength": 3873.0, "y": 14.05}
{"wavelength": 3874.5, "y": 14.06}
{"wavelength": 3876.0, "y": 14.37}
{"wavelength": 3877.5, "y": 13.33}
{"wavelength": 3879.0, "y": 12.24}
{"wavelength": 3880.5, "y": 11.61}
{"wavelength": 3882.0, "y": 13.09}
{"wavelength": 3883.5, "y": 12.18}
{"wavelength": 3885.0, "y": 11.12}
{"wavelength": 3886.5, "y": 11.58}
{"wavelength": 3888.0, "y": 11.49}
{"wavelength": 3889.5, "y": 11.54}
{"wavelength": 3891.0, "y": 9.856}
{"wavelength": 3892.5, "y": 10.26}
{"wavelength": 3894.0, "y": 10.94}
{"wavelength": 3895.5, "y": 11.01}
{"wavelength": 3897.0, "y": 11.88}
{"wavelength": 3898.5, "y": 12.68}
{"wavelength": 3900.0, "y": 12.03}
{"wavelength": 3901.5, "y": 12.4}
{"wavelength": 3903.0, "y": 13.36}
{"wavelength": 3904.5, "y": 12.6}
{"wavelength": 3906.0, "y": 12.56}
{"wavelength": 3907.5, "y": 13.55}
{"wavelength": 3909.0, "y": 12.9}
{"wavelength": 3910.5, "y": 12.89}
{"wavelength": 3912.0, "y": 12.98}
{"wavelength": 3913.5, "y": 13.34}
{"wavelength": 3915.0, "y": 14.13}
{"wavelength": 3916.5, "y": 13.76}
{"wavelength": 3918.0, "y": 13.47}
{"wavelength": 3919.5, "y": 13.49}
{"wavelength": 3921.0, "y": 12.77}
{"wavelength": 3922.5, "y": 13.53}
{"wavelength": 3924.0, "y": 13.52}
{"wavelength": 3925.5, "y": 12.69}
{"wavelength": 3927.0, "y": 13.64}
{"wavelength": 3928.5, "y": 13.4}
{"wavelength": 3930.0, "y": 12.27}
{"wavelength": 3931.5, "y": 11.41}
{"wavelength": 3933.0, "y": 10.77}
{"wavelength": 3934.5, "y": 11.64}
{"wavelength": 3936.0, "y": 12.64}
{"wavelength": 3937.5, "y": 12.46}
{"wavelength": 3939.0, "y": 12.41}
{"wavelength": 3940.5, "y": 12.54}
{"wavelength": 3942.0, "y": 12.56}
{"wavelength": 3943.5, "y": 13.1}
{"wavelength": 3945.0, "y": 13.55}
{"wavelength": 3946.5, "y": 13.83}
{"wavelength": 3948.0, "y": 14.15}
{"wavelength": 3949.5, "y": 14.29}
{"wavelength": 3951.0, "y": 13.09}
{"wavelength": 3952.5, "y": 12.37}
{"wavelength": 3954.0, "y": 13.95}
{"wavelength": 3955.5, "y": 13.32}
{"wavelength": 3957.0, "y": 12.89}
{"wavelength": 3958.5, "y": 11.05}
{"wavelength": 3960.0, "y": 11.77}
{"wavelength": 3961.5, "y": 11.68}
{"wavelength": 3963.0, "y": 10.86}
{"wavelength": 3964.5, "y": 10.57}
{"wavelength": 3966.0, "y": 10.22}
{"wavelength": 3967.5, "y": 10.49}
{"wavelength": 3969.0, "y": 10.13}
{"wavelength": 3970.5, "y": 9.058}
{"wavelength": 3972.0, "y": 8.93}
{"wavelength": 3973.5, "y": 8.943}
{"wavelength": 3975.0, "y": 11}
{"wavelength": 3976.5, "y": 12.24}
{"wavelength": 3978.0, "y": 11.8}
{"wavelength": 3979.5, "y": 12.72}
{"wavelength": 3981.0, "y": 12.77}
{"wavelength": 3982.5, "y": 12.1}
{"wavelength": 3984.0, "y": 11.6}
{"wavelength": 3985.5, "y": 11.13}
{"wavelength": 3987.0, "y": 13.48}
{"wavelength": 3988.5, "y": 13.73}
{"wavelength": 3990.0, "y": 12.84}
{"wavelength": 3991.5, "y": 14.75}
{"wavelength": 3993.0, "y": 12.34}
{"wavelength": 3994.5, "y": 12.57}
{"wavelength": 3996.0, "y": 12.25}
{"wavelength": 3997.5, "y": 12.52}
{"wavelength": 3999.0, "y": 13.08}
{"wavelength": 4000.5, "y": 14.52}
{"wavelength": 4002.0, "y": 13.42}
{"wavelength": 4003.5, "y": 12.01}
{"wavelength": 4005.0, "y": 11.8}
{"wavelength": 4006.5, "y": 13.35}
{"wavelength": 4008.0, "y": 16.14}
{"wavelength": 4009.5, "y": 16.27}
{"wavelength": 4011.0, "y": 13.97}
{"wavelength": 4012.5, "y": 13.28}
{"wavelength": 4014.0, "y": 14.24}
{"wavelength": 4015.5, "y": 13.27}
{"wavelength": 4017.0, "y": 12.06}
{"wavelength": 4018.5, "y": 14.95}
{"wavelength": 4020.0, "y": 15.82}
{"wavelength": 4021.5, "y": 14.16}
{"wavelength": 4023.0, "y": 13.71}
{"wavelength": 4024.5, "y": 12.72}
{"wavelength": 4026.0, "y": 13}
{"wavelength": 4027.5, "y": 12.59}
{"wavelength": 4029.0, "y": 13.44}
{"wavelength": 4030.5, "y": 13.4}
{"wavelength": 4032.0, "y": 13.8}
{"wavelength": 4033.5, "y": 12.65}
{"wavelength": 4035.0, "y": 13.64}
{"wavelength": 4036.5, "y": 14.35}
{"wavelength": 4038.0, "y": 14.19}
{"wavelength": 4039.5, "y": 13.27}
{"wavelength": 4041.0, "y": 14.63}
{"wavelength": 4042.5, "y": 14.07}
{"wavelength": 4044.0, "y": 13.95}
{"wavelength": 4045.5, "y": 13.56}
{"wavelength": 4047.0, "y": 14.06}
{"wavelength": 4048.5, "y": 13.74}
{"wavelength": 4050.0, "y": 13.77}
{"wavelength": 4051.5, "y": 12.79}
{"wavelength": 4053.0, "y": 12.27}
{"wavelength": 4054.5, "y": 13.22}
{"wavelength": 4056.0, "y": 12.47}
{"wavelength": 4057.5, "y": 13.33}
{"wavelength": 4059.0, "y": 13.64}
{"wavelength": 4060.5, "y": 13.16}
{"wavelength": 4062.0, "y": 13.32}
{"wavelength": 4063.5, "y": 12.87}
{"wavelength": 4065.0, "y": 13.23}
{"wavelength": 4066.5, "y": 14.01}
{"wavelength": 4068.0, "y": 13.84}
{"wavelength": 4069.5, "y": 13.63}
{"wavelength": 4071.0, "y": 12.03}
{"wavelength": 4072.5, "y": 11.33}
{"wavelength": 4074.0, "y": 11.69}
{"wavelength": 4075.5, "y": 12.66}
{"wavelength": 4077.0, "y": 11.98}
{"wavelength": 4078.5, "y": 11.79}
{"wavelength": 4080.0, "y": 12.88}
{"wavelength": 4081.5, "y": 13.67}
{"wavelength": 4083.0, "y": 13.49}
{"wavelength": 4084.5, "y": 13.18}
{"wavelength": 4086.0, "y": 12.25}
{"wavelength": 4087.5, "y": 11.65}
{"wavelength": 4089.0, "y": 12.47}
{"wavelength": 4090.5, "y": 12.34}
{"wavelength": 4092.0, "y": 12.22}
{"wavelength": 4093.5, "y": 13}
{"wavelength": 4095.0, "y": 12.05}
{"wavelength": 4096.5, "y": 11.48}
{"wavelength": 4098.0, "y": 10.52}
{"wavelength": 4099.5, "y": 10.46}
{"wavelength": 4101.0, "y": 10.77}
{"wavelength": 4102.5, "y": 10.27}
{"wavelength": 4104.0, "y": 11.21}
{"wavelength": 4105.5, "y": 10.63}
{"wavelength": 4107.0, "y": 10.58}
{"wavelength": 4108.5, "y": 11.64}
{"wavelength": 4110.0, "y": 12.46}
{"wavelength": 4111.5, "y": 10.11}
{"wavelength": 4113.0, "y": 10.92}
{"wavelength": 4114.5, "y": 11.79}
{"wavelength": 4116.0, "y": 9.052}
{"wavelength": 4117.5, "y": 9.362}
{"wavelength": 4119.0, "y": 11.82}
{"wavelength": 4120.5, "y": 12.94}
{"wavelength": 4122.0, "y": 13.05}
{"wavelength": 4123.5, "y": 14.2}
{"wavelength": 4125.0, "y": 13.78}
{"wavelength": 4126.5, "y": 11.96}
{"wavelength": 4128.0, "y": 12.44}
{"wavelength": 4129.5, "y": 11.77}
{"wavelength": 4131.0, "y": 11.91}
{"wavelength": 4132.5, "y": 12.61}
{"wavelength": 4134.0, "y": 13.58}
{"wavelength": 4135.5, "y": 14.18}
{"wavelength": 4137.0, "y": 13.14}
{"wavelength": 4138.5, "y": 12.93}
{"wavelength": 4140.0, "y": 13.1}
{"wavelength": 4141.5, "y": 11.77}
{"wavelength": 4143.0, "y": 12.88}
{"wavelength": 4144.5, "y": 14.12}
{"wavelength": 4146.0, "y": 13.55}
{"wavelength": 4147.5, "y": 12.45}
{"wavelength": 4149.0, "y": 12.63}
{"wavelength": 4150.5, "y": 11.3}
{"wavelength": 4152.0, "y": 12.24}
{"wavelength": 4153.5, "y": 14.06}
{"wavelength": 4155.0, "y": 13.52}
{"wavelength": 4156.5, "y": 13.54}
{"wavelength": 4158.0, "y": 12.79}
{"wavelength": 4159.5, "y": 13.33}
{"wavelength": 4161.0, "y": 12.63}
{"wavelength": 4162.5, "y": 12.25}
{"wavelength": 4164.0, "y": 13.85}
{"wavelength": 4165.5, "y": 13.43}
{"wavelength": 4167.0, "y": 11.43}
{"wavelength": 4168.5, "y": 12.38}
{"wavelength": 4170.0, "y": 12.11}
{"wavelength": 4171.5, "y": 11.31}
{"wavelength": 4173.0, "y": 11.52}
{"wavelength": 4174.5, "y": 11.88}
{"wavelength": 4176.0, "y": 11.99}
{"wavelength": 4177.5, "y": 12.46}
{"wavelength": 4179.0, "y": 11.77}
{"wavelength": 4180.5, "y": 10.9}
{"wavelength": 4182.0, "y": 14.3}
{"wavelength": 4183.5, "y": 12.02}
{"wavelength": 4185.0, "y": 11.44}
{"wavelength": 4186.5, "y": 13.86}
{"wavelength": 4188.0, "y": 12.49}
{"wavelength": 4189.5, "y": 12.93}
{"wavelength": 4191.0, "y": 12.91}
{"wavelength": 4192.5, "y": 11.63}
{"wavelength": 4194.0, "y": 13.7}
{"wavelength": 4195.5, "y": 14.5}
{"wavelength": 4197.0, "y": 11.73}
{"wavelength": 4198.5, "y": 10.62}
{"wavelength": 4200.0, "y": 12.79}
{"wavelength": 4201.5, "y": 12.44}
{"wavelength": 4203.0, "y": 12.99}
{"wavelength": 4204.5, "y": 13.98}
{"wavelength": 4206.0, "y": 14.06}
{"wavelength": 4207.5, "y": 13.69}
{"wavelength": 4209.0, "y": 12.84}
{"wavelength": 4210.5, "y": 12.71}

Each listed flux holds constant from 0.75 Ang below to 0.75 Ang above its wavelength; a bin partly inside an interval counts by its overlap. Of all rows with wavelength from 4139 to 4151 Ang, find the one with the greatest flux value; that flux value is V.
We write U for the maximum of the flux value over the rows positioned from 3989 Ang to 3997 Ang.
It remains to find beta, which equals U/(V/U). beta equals 15.4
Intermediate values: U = 14.75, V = 14.12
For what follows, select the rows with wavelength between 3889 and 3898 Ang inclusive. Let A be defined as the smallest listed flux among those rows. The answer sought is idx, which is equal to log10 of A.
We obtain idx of 0.99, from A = 9.856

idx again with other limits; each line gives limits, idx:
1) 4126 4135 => 1.07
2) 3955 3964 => 1.04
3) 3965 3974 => 0.95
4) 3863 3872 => 1.15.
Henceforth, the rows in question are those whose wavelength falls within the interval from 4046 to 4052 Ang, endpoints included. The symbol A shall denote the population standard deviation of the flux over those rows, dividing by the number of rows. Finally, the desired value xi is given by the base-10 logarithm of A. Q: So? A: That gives -0.320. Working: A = 0.478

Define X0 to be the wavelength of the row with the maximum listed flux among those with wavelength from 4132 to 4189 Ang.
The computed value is 4182.0 Ang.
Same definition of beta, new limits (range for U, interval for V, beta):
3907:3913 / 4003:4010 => 11.3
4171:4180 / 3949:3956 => 10.9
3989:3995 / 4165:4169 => 16.2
